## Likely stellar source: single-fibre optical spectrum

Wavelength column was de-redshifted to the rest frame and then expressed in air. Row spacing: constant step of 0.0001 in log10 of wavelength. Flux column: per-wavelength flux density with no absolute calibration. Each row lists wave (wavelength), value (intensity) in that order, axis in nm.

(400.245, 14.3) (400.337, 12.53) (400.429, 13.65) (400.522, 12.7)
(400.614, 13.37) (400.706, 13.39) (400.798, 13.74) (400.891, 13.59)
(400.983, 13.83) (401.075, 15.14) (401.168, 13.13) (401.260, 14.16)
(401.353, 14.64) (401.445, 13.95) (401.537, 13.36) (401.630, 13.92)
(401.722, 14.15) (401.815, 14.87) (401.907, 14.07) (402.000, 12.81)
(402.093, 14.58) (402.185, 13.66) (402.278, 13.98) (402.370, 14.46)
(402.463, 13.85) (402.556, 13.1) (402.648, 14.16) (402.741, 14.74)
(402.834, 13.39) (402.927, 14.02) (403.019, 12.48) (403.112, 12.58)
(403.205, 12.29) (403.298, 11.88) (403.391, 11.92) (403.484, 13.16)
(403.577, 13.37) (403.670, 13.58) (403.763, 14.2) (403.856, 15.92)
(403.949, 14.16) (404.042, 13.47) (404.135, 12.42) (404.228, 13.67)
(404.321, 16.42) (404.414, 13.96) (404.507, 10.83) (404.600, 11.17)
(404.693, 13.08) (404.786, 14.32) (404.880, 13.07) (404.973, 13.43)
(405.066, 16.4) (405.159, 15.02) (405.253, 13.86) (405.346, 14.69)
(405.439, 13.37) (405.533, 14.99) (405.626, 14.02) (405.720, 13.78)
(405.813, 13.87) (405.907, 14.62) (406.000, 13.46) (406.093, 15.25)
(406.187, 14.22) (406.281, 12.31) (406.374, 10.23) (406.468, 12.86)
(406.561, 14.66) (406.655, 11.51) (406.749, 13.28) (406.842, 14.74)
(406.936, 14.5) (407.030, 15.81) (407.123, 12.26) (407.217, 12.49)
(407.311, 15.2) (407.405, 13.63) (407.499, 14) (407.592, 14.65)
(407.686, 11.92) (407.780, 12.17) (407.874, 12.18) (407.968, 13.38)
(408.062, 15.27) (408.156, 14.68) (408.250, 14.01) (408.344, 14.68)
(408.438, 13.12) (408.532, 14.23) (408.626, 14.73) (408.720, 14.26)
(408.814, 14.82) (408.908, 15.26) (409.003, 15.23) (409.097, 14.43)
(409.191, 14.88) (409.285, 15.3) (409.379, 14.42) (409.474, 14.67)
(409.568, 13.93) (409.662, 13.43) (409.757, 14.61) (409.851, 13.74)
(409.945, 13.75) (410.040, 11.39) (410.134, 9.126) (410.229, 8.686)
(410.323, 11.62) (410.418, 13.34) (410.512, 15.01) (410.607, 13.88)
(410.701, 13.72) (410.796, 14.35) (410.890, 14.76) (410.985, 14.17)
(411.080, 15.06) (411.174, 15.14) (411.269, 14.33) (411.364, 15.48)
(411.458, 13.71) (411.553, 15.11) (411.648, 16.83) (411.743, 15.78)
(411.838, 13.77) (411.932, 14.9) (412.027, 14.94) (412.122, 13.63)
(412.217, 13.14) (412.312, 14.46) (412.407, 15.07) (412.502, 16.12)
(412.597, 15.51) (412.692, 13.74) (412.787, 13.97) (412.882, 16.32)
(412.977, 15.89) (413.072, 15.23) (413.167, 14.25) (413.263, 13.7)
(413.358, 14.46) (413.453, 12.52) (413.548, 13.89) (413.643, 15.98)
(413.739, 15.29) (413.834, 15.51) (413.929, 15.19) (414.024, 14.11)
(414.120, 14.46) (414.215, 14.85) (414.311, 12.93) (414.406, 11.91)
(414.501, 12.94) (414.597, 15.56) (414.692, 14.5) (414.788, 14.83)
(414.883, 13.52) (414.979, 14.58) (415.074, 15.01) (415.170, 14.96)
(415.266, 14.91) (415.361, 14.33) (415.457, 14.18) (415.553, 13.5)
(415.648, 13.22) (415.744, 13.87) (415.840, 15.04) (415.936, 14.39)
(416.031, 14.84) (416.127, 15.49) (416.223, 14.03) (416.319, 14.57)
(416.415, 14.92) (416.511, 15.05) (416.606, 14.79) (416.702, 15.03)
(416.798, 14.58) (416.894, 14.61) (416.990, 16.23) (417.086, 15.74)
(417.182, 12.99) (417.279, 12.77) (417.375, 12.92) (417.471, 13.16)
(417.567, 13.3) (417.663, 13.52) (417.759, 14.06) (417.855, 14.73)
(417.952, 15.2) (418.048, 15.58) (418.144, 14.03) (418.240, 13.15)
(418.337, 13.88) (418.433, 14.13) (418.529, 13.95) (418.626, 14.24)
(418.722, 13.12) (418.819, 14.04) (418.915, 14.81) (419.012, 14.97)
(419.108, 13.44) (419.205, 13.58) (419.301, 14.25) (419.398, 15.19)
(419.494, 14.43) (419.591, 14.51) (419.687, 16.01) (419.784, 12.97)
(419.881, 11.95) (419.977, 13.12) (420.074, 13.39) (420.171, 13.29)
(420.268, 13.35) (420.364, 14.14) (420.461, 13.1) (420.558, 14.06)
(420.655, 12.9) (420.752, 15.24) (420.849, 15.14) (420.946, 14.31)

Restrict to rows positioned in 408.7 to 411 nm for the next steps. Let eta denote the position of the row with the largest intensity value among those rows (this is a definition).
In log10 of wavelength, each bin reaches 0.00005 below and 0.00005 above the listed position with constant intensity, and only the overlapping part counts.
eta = 409.285 nm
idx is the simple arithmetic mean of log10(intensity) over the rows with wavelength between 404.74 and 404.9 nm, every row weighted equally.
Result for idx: 1.14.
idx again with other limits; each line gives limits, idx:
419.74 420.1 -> 1.11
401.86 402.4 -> 1.14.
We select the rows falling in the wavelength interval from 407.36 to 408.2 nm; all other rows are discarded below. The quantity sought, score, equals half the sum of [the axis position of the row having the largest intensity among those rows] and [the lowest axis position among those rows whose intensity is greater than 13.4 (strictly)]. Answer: 407.73 nm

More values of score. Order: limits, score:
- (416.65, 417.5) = 416.85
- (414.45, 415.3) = 414.60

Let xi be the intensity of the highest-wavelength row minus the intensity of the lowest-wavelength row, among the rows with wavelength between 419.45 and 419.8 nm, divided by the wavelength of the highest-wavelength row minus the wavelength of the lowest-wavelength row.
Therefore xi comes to -5.0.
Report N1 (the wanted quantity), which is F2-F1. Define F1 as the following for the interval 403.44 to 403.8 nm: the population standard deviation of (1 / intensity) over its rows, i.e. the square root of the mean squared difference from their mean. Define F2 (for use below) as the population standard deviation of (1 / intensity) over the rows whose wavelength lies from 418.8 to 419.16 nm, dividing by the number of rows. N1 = 0.0010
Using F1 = 0.002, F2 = 0.0031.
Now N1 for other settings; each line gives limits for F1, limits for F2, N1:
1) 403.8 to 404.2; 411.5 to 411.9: -0.0016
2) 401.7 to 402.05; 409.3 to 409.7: -0.0015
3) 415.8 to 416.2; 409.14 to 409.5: -0.0003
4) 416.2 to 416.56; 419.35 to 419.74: 0.0009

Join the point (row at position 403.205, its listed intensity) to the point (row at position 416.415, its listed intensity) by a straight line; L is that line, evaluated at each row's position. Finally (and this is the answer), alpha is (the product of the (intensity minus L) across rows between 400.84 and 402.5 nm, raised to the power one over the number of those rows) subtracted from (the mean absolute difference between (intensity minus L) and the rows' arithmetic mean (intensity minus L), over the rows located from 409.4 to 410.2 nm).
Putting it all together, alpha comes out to -0.49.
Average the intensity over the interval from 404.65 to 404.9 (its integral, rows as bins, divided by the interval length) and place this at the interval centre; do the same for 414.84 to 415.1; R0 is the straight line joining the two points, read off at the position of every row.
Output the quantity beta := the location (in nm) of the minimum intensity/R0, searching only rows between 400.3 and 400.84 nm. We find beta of 400.337 nm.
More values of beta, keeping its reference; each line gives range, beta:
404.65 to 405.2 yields 404.880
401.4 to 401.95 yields 401.537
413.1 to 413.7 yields 413.453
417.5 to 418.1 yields 417.567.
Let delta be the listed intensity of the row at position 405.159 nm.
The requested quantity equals 15.02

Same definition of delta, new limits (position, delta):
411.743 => 15.78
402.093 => 14.58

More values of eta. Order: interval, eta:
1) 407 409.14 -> 407.030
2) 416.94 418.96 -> 416.990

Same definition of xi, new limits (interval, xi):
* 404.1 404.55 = -4.3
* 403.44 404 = 2.2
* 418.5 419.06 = 2.1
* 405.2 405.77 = -0.2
